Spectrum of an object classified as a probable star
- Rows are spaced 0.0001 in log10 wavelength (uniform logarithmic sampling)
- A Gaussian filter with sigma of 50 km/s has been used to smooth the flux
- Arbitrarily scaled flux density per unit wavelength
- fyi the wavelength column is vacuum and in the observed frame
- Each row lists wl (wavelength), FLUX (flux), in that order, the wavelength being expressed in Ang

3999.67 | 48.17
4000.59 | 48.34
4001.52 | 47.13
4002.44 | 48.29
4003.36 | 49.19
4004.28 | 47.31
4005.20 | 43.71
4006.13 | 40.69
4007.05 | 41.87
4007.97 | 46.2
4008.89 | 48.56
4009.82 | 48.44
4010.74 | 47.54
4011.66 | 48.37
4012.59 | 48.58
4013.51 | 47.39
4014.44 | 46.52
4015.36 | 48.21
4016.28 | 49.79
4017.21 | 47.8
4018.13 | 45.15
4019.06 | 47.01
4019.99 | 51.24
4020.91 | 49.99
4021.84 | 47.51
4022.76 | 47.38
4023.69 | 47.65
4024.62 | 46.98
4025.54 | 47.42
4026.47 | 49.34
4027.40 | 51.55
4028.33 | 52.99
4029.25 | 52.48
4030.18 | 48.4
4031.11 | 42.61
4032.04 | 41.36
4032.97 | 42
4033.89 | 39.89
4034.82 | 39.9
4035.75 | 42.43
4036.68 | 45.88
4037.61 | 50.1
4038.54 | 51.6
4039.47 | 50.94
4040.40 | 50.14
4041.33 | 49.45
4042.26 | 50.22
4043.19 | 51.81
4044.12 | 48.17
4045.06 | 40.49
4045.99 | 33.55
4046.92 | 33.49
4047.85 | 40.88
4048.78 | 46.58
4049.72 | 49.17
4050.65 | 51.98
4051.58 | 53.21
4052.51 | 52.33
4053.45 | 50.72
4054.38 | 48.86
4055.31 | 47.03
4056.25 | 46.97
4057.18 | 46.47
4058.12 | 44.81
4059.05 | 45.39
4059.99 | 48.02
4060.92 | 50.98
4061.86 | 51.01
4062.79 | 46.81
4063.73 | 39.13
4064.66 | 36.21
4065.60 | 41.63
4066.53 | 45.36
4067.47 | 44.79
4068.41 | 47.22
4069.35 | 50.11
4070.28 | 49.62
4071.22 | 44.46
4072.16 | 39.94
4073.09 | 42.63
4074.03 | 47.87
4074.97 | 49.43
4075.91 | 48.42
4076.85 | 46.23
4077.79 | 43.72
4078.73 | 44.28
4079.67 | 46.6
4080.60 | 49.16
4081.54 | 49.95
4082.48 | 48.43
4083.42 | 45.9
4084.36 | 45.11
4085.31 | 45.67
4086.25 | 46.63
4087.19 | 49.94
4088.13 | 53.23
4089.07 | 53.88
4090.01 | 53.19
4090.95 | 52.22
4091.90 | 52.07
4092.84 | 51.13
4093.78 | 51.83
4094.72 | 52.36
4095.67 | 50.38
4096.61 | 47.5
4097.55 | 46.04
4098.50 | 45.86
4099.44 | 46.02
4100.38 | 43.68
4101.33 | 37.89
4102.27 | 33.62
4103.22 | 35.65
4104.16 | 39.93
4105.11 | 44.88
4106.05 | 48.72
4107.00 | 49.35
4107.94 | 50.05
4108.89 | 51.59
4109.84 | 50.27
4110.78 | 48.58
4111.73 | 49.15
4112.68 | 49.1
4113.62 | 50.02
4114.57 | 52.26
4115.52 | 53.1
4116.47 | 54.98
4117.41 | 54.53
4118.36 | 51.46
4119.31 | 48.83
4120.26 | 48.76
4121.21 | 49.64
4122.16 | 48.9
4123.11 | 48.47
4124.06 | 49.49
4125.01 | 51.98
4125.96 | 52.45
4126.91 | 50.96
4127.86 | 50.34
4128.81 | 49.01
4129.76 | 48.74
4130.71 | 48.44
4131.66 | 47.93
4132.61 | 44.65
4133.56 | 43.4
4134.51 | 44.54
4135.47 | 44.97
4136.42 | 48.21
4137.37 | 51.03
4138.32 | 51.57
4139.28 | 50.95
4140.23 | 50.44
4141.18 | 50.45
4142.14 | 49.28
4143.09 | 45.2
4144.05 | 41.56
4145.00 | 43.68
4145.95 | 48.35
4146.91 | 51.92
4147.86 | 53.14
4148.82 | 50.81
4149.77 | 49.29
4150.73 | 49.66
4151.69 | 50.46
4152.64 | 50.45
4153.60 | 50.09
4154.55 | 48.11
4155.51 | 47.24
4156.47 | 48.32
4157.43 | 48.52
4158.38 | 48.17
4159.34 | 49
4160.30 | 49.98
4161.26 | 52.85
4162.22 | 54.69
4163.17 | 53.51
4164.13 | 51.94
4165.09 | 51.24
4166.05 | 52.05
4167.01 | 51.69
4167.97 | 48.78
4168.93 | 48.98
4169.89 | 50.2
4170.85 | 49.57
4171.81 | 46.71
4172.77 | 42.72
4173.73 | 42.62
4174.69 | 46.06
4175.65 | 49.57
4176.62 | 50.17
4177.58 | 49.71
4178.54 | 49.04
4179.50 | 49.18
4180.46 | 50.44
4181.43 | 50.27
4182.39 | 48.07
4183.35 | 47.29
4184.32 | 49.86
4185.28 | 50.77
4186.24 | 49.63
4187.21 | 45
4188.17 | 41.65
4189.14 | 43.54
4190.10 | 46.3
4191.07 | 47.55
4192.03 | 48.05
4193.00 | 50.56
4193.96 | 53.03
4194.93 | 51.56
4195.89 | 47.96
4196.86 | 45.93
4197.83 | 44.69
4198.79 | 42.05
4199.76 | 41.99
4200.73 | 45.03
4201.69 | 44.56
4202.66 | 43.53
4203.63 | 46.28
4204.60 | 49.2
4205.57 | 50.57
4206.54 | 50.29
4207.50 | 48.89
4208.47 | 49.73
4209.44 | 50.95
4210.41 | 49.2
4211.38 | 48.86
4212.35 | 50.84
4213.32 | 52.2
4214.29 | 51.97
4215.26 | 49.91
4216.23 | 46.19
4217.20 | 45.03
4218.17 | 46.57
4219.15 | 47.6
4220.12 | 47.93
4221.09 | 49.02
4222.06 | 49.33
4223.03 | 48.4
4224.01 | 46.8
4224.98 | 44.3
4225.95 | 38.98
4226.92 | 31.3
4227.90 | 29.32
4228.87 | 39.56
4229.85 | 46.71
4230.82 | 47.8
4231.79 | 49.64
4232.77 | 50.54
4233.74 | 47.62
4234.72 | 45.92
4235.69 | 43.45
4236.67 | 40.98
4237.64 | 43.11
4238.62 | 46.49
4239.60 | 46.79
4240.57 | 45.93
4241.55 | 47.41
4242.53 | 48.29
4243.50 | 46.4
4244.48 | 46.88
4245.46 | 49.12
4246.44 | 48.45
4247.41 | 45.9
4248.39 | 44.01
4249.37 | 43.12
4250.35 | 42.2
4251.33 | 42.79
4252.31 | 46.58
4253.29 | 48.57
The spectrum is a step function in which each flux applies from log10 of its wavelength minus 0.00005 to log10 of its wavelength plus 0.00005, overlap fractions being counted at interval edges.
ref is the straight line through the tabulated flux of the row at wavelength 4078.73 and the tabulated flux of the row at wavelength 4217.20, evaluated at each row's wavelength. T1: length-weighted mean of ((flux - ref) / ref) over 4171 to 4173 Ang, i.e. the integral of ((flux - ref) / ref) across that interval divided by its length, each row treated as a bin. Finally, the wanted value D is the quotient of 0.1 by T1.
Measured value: 4.6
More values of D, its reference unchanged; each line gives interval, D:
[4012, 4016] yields 1.1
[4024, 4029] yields 0.8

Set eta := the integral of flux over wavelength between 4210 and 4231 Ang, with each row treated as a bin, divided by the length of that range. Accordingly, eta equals 45.8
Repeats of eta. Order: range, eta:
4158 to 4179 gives 49.5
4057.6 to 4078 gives 45.6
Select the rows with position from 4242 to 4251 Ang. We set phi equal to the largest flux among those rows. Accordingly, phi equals 49.12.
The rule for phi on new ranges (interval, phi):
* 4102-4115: 52.26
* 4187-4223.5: 53.03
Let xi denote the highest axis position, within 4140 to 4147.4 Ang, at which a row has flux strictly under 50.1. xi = 4145.95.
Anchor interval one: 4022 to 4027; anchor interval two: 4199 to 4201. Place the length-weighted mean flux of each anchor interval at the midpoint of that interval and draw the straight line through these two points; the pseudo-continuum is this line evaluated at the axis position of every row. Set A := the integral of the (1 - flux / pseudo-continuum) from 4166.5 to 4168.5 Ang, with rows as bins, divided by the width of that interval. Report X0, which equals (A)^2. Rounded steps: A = -0.14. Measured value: 0.021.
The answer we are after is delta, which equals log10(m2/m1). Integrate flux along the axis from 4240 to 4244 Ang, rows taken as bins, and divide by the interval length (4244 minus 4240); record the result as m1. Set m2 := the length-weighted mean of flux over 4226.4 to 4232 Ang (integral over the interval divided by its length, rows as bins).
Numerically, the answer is -0.07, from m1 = 47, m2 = 40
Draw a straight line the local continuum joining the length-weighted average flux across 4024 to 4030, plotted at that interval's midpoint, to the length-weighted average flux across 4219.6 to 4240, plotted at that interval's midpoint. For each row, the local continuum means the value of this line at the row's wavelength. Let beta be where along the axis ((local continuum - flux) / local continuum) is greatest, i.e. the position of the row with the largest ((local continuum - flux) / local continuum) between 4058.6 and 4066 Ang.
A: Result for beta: 4064.66 Ang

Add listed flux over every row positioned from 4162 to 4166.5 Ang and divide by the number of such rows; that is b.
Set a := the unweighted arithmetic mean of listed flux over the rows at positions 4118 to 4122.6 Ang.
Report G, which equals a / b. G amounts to 0.94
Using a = 49.5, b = 52.7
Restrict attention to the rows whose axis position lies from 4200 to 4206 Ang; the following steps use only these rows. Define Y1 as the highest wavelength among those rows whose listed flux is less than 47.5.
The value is 4203.63 Ang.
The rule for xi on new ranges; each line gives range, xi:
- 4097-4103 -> 4102.27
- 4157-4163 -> 4160.30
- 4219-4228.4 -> 4227.90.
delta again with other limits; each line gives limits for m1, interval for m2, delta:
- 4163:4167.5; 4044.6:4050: -0.11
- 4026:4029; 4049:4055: -0.01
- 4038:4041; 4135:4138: -0.02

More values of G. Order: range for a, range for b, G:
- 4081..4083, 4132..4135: 1.11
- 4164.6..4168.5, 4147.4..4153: 1.01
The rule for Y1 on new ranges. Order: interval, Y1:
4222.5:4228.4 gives 4227.90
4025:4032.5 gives 4032.04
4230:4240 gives 4239.60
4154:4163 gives 4155.51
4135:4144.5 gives 4144.05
